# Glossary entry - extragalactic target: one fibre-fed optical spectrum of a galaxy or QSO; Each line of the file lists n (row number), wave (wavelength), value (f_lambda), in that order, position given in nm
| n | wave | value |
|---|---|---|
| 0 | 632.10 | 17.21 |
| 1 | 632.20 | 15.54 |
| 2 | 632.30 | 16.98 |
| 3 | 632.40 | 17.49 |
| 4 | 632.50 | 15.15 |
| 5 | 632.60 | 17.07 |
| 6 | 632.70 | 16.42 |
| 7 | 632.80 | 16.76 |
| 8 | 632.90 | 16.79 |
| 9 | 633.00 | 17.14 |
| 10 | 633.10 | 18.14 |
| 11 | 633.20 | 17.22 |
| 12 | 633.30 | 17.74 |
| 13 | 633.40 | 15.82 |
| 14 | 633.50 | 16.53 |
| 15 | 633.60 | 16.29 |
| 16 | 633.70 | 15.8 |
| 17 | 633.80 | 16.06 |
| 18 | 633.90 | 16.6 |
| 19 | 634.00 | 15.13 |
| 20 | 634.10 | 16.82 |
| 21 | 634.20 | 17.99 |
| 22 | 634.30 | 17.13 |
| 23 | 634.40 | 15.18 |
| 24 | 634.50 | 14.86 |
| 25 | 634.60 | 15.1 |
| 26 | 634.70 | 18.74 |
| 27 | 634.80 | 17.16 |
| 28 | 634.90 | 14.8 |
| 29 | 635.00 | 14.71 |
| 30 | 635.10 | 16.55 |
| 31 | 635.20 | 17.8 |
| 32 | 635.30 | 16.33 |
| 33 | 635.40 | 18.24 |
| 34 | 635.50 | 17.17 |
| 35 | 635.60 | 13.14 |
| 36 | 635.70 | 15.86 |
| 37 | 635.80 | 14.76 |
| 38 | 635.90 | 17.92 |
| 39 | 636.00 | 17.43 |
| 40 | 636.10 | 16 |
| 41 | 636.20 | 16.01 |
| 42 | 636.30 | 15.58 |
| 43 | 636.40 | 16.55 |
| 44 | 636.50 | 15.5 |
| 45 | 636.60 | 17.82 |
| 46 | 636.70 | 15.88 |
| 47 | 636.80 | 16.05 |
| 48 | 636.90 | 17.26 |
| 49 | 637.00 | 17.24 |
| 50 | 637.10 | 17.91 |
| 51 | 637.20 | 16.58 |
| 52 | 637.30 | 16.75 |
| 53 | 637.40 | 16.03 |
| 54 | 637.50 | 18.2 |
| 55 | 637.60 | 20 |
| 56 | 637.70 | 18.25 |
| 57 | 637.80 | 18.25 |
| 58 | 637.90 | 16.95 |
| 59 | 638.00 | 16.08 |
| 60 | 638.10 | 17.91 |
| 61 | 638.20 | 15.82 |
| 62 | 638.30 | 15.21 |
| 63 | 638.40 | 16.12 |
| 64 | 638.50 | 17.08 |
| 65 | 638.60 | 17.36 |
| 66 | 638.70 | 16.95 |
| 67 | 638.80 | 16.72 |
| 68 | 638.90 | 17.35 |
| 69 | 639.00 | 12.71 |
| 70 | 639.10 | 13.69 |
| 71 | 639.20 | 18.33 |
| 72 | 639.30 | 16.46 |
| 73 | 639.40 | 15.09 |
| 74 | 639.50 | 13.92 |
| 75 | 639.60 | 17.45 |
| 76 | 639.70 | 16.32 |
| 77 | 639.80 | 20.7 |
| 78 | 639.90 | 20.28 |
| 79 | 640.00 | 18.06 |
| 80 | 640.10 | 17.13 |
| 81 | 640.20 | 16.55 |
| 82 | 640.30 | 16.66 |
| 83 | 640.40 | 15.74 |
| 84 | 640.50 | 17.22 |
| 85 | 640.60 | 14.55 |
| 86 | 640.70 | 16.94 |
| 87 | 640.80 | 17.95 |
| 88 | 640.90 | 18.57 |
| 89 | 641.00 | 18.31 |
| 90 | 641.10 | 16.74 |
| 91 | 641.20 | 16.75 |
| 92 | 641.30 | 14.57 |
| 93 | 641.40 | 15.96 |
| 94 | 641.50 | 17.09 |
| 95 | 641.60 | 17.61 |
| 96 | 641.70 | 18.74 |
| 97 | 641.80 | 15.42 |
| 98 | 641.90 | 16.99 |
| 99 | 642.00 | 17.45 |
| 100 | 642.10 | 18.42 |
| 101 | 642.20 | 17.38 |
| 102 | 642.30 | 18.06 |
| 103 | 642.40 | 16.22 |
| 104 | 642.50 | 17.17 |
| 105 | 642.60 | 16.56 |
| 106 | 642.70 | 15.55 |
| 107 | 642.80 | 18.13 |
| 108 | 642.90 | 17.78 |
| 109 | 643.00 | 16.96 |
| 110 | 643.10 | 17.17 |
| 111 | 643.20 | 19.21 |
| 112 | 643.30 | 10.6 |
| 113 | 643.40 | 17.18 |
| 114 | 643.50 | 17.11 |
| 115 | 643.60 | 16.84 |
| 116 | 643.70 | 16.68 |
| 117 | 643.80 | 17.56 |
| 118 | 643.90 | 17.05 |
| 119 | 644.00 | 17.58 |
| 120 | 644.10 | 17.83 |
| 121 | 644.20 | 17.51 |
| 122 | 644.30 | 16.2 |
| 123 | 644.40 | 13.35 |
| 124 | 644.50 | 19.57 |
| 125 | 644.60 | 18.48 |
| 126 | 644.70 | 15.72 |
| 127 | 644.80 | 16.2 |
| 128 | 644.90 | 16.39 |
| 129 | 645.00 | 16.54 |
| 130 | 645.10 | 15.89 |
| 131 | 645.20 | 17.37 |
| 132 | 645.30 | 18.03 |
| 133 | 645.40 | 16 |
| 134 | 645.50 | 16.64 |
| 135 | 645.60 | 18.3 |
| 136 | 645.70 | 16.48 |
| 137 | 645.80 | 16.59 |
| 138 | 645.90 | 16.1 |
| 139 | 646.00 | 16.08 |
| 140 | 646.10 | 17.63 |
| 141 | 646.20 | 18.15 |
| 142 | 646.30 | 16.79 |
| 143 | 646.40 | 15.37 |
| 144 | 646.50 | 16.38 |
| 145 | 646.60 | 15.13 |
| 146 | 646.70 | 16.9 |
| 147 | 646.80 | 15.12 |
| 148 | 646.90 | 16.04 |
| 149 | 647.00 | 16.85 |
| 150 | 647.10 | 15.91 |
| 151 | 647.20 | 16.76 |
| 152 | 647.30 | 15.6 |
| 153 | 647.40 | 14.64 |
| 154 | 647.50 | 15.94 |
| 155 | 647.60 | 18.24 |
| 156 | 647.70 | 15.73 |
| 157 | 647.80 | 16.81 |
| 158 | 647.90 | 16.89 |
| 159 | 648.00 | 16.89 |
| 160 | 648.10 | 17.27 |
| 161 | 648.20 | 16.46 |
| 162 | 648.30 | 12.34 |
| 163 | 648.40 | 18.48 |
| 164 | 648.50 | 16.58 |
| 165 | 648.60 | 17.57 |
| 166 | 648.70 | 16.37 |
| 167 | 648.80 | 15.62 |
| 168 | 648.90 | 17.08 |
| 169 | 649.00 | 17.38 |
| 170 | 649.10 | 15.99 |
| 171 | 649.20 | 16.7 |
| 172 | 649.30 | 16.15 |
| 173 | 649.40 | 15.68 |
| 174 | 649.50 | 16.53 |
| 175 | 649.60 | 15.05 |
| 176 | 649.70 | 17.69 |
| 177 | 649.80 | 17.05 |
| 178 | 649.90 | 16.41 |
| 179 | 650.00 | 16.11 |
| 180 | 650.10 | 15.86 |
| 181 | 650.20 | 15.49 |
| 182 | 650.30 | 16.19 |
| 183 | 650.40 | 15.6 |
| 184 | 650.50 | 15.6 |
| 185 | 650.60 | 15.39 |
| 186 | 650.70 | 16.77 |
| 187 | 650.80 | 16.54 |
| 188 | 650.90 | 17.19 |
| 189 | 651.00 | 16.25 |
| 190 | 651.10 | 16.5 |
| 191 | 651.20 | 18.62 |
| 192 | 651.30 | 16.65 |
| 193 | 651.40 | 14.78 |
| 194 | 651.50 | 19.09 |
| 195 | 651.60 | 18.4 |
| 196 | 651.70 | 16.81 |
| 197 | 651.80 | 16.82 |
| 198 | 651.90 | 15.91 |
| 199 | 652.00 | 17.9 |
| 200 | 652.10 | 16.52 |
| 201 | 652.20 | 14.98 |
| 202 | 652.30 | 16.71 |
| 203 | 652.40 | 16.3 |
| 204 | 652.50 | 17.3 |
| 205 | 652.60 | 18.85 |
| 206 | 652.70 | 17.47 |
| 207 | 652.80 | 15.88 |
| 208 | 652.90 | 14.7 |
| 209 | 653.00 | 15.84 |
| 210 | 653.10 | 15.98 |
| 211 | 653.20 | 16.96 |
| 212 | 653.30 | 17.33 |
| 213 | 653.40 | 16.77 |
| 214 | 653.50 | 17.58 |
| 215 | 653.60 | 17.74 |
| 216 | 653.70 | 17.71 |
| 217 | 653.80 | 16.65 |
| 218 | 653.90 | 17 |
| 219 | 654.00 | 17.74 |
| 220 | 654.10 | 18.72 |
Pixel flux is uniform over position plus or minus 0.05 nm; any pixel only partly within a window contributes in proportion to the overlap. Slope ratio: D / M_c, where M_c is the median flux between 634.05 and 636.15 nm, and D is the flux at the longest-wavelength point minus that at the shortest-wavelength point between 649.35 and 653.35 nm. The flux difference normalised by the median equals 0.10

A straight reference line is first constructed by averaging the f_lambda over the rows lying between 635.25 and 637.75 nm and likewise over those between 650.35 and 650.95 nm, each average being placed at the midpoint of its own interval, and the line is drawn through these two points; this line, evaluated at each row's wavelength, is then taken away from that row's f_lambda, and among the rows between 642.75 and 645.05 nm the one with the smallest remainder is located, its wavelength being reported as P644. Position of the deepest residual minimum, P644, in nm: 643.30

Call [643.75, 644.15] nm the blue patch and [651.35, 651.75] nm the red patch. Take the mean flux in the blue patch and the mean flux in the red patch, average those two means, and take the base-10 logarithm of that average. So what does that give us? 1.24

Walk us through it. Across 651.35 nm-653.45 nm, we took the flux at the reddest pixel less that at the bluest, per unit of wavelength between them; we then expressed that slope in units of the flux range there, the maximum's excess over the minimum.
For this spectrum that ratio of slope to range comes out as 0.2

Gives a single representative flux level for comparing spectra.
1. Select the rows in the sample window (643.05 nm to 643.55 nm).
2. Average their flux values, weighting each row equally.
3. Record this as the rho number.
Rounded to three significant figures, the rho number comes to 16.3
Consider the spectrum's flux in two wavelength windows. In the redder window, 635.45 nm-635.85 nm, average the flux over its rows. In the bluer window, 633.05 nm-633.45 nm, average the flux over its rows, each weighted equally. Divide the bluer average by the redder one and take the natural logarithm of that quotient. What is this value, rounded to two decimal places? 0.12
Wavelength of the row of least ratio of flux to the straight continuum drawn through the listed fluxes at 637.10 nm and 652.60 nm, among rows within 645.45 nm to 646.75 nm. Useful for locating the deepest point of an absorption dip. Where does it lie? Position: 646.60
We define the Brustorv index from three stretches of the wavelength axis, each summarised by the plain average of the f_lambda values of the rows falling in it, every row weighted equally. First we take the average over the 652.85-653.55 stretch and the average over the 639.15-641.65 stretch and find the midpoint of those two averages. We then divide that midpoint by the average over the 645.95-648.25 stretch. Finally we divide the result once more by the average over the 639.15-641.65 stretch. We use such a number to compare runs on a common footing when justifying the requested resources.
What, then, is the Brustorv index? 0.0599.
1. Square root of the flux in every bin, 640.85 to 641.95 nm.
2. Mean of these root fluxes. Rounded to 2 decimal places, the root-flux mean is 4.12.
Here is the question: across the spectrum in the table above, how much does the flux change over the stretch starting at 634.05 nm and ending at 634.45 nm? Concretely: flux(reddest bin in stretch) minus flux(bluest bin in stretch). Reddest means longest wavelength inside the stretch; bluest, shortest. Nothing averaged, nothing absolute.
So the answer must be -2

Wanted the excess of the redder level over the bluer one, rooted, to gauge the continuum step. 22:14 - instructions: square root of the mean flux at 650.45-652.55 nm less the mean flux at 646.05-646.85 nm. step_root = 0.5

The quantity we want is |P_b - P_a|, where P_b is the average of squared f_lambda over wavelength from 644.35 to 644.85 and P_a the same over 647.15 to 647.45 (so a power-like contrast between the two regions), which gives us 36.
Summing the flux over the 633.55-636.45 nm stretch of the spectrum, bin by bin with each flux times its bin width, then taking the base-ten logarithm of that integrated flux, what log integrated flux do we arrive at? 1.67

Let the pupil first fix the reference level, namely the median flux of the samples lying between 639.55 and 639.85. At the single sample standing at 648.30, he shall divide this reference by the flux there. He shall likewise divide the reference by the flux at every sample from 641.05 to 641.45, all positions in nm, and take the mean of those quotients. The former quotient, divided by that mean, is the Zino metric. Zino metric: 1.29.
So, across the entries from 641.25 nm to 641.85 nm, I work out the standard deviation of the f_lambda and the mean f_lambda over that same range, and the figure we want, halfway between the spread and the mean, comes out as 9.0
